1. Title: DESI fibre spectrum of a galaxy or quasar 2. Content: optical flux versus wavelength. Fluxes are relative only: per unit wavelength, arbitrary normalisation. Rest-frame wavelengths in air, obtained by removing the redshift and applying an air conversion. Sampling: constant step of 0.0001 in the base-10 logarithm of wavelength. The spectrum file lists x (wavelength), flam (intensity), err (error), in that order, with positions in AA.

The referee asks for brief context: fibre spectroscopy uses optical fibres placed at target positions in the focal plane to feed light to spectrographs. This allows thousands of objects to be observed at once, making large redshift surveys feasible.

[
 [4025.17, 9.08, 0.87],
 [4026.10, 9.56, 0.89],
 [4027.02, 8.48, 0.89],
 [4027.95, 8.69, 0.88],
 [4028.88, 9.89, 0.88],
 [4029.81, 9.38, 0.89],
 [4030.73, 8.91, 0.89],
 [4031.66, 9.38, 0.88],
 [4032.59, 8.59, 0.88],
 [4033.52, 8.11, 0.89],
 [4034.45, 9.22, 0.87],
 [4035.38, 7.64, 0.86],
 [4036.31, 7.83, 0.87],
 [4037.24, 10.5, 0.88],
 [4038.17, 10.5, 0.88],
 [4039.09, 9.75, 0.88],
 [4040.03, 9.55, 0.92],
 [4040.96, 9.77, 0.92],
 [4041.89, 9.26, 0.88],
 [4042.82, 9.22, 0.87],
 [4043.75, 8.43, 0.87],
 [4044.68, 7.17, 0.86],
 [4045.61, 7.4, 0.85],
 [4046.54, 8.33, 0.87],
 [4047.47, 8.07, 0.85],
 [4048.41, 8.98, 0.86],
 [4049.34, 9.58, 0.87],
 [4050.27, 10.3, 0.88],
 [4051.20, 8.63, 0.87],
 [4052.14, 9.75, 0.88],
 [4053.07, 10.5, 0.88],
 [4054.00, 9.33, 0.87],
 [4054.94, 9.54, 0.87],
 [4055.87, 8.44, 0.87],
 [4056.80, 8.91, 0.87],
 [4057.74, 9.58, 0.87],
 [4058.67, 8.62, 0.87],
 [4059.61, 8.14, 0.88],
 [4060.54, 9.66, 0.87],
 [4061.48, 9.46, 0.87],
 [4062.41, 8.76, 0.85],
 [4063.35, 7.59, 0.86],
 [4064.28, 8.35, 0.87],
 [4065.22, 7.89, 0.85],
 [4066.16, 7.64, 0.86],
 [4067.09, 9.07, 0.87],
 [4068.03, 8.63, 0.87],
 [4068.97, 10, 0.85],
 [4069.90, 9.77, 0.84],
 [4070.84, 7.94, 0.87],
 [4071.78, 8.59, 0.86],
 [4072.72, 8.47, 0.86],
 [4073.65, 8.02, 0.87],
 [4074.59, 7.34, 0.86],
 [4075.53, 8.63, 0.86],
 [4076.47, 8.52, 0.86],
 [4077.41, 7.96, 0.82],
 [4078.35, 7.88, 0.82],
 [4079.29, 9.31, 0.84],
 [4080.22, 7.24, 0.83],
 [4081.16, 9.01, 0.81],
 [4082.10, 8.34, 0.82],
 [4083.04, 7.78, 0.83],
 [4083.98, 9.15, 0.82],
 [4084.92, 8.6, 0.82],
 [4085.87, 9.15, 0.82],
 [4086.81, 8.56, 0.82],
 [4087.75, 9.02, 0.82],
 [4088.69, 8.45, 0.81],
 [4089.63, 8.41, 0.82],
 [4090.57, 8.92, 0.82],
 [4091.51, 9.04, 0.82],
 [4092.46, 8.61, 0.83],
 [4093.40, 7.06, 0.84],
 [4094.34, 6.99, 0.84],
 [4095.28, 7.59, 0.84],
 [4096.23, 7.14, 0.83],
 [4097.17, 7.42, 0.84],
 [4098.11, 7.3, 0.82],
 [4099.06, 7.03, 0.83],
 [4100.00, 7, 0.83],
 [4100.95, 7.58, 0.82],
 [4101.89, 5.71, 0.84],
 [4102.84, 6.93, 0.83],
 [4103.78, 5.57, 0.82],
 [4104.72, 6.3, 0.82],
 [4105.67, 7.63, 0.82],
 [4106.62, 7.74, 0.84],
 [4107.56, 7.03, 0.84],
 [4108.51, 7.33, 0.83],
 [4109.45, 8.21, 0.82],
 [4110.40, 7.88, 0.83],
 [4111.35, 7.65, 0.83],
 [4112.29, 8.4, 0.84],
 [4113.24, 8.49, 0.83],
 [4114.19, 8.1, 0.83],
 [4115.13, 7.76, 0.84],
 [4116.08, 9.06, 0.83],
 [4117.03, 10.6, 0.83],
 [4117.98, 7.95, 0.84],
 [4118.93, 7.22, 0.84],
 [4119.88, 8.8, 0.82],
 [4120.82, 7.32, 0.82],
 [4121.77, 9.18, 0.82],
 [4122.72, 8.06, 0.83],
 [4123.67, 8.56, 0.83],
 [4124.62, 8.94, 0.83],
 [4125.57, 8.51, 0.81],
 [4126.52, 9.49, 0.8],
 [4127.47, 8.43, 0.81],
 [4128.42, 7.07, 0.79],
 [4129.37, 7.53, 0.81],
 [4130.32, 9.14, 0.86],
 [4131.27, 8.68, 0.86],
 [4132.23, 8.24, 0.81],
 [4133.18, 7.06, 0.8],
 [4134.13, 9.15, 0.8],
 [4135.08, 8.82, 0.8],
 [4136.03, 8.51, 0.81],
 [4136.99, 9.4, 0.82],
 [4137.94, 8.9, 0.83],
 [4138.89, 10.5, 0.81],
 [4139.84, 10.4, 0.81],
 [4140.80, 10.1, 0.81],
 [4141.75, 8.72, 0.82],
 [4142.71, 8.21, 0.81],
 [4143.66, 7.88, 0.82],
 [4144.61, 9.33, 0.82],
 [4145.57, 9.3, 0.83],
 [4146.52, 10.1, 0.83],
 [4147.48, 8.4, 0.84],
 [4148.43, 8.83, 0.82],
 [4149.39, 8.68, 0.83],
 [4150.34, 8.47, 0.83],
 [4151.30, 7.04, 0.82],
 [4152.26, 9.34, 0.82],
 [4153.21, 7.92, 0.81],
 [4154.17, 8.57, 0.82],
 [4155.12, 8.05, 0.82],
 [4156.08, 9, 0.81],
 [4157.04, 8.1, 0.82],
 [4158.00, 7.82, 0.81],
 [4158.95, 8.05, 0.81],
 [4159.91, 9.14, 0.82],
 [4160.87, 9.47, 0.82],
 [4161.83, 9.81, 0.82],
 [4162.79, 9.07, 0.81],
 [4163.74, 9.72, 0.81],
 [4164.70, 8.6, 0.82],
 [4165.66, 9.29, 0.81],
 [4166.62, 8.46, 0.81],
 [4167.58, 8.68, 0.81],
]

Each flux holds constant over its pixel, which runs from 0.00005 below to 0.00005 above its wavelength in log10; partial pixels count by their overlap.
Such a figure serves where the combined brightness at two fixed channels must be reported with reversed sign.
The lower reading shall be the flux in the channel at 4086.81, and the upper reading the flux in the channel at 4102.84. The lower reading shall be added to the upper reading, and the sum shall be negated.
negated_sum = -15.5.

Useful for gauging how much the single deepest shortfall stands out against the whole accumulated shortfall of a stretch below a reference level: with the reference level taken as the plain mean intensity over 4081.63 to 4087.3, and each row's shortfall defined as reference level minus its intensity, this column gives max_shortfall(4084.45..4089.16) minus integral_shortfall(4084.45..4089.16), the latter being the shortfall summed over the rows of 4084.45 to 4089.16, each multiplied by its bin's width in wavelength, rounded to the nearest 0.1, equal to 0.9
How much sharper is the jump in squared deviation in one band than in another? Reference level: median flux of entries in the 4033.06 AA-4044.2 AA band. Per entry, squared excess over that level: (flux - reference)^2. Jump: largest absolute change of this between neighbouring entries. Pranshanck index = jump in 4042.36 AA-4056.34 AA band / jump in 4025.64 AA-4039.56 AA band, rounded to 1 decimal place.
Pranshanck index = 1.4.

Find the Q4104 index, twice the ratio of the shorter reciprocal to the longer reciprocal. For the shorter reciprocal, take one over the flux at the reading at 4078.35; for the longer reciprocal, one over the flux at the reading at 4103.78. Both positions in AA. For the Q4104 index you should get 1.41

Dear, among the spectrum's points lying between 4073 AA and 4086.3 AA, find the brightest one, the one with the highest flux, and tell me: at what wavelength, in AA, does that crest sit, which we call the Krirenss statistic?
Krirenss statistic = 4079.29 AA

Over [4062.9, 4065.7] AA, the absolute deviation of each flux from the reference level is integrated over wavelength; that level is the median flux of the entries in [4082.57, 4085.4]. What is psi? 1.8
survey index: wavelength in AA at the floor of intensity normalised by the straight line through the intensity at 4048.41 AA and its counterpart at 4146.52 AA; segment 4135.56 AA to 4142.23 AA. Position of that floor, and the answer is 4136.03 AA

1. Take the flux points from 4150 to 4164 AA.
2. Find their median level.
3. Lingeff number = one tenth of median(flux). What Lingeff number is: 0.86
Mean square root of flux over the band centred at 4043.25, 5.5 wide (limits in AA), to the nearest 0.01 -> 2.92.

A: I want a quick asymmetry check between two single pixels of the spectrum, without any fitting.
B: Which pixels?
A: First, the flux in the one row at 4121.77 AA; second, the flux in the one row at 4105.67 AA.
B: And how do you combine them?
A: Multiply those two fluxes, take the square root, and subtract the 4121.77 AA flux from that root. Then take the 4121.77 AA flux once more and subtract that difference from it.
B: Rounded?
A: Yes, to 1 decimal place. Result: 10.0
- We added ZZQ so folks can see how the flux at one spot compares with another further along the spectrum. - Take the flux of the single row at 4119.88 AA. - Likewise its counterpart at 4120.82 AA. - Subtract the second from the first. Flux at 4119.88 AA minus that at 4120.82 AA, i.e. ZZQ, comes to 1.5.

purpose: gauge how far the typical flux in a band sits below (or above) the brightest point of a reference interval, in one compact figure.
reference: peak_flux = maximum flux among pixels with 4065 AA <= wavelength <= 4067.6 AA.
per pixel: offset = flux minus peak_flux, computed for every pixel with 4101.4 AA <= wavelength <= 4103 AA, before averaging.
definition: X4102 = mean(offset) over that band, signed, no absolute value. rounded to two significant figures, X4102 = -2.8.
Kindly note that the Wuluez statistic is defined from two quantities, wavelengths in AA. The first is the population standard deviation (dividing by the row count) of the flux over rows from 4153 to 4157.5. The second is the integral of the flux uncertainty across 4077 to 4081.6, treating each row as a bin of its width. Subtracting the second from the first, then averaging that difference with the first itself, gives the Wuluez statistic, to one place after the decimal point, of -1.5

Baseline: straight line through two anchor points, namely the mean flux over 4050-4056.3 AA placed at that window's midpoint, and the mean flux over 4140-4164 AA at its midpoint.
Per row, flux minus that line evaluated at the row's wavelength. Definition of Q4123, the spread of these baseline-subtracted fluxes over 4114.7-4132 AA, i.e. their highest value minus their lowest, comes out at 3.45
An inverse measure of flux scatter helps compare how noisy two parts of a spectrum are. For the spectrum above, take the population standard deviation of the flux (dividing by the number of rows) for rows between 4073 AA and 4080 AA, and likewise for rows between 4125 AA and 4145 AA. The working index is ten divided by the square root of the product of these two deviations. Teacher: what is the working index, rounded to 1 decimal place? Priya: 13.5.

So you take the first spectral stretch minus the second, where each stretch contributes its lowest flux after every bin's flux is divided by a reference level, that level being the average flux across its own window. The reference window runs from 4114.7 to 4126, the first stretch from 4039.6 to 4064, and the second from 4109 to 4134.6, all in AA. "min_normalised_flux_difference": 0.013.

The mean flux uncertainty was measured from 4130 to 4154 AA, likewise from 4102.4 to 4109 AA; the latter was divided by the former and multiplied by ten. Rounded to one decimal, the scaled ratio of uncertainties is 10.1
